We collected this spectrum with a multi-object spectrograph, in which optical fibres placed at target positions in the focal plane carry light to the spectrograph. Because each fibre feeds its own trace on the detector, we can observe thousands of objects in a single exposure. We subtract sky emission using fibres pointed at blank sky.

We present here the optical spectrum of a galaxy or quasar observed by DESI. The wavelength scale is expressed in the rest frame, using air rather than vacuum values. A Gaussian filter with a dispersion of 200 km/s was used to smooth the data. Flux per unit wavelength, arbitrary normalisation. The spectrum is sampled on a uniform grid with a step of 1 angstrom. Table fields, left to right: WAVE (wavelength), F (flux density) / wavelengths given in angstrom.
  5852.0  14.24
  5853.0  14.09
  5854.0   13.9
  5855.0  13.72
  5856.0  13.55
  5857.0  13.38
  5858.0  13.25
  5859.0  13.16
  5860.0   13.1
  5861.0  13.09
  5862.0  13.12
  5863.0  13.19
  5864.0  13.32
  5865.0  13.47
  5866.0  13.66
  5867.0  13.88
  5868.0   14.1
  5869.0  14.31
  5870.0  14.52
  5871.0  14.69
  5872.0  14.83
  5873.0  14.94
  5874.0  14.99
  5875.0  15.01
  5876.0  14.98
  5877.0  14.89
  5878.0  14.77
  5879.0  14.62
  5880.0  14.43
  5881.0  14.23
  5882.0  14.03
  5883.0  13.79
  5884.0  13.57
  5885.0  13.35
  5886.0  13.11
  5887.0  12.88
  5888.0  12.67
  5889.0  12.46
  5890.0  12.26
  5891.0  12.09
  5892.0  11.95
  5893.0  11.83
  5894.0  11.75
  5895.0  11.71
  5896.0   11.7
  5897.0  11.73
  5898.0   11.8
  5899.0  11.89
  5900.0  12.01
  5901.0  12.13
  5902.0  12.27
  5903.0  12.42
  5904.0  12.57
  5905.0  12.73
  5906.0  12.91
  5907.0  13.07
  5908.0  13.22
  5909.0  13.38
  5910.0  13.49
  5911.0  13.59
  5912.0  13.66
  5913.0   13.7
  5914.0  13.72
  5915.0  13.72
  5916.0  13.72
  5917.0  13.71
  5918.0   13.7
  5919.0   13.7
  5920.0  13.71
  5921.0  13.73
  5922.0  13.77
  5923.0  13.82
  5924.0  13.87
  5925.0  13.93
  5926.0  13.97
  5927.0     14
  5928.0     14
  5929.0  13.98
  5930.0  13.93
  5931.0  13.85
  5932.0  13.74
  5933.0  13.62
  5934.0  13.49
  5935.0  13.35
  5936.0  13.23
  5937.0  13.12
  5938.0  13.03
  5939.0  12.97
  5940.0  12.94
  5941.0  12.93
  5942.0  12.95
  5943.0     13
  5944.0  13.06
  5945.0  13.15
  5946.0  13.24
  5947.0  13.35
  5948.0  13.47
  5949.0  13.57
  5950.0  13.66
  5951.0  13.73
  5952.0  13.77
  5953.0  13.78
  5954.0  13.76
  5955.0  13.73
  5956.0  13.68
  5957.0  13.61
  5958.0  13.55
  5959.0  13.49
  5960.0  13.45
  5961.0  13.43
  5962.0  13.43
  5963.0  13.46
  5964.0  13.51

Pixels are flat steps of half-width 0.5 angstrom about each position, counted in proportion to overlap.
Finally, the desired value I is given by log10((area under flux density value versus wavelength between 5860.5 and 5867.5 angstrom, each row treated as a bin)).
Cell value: 1.97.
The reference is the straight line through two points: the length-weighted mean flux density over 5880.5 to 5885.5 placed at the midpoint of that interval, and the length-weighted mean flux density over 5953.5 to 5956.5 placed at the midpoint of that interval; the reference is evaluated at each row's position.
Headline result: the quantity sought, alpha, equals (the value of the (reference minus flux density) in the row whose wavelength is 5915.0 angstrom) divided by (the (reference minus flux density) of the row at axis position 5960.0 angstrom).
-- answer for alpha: 0.2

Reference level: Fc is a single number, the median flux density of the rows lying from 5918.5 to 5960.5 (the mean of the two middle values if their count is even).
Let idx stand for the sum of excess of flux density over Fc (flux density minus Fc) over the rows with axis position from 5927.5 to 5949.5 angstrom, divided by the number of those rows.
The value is -0.28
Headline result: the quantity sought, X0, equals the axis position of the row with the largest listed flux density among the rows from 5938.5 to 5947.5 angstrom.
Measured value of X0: 5947.0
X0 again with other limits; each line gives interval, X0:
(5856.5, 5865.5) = 5865.0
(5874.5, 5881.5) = 5875.0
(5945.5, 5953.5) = 5953.0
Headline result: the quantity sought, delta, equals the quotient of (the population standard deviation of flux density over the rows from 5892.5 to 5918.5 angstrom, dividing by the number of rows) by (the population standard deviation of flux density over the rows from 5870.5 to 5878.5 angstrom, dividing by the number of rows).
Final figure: 7.4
